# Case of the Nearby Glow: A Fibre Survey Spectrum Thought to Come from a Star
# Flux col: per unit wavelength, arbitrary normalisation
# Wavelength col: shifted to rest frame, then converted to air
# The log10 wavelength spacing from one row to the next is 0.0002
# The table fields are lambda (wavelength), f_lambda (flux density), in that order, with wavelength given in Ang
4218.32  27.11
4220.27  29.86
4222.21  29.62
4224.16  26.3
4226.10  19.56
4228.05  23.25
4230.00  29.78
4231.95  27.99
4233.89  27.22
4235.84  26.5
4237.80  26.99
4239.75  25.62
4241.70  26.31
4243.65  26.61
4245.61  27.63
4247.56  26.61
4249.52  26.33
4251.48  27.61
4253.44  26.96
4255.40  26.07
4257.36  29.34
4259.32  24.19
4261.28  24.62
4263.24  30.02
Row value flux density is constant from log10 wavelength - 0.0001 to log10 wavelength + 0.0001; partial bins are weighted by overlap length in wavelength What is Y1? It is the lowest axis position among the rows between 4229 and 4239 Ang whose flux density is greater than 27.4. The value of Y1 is 4230.00 Ang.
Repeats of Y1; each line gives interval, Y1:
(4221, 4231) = 4222.21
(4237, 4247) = 4245.61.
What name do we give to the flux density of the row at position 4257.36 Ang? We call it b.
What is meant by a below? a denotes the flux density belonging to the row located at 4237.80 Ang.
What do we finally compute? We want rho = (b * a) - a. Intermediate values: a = 26.99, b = 29.34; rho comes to 765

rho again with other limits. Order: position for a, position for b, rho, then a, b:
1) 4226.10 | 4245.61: 521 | 19.56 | 27.63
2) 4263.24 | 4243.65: 769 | 30.02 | 26.61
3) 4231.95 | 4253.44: 727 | 27.99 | 26.96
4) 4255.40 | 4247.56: 668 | 26.07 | 26.61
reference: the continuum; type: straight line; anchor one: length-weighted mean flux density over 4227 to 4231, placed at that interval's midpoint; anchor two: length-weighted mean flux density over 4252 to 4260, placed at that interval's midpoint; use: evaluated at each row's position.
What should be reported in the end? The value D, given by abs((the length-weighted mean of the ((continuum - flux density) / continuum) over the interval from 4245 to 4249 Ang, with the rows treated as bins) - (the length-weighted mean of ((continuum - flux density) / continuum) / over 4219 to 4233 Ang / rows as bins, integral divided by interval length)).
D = 0.00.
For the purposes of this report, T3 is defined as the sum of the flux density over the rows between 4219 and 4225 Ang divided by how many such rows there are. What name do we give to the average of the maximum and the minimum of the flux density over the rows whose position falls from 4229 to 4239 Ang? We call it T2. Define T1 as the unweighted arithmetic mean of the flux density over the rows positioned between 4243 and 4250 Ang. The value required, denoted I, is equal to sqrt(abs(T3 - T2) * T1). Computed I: 3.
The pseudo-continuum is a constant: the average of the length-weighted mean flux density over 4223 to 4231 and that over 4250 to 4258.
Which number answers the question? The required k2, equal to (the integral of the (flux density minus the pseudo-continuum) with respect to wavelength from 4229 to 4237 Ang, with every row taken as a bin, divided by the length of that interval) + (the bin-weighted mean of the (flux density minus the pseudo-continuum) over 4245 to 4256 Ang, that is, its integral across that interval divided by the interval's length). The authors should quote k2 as 2.6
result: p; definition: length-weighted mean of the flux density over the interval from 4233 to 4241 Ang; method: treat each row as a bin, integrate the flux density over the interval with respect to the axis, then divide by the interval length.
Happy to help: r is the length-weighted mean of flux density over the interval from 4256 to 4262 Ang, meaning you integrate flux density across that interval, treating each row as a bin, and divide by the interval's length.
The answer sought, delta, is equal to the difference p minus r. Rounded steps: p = 26.6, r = 26.1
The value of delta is 0.4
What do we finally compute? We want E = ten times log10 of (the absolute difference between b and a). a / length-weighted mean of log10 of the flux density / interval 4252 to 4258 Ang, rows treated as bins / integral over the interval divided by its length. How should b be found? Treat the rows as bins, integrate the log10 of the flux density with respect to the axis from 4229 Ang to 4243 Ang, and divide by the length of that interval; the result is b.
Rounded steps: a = 1.44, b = 1.43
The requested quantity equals -28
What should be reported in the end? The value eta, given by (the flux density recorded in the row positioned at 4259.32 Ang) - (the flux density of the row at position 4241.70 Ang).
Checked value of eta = -2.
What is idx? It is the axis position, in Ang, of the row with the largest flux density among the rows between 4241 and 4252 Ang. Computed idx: 4245.61 Ang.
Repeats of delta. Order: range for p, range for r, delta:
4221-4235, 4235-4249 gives -0.3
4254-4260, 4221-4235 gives 0.4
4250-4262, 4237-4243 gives 0.2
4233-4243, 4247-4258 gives -0.6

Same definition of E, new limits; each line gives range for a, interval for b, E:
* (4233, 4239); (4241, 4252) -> -30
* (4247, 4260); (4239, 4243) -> -21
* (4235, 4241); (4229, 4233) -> -14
